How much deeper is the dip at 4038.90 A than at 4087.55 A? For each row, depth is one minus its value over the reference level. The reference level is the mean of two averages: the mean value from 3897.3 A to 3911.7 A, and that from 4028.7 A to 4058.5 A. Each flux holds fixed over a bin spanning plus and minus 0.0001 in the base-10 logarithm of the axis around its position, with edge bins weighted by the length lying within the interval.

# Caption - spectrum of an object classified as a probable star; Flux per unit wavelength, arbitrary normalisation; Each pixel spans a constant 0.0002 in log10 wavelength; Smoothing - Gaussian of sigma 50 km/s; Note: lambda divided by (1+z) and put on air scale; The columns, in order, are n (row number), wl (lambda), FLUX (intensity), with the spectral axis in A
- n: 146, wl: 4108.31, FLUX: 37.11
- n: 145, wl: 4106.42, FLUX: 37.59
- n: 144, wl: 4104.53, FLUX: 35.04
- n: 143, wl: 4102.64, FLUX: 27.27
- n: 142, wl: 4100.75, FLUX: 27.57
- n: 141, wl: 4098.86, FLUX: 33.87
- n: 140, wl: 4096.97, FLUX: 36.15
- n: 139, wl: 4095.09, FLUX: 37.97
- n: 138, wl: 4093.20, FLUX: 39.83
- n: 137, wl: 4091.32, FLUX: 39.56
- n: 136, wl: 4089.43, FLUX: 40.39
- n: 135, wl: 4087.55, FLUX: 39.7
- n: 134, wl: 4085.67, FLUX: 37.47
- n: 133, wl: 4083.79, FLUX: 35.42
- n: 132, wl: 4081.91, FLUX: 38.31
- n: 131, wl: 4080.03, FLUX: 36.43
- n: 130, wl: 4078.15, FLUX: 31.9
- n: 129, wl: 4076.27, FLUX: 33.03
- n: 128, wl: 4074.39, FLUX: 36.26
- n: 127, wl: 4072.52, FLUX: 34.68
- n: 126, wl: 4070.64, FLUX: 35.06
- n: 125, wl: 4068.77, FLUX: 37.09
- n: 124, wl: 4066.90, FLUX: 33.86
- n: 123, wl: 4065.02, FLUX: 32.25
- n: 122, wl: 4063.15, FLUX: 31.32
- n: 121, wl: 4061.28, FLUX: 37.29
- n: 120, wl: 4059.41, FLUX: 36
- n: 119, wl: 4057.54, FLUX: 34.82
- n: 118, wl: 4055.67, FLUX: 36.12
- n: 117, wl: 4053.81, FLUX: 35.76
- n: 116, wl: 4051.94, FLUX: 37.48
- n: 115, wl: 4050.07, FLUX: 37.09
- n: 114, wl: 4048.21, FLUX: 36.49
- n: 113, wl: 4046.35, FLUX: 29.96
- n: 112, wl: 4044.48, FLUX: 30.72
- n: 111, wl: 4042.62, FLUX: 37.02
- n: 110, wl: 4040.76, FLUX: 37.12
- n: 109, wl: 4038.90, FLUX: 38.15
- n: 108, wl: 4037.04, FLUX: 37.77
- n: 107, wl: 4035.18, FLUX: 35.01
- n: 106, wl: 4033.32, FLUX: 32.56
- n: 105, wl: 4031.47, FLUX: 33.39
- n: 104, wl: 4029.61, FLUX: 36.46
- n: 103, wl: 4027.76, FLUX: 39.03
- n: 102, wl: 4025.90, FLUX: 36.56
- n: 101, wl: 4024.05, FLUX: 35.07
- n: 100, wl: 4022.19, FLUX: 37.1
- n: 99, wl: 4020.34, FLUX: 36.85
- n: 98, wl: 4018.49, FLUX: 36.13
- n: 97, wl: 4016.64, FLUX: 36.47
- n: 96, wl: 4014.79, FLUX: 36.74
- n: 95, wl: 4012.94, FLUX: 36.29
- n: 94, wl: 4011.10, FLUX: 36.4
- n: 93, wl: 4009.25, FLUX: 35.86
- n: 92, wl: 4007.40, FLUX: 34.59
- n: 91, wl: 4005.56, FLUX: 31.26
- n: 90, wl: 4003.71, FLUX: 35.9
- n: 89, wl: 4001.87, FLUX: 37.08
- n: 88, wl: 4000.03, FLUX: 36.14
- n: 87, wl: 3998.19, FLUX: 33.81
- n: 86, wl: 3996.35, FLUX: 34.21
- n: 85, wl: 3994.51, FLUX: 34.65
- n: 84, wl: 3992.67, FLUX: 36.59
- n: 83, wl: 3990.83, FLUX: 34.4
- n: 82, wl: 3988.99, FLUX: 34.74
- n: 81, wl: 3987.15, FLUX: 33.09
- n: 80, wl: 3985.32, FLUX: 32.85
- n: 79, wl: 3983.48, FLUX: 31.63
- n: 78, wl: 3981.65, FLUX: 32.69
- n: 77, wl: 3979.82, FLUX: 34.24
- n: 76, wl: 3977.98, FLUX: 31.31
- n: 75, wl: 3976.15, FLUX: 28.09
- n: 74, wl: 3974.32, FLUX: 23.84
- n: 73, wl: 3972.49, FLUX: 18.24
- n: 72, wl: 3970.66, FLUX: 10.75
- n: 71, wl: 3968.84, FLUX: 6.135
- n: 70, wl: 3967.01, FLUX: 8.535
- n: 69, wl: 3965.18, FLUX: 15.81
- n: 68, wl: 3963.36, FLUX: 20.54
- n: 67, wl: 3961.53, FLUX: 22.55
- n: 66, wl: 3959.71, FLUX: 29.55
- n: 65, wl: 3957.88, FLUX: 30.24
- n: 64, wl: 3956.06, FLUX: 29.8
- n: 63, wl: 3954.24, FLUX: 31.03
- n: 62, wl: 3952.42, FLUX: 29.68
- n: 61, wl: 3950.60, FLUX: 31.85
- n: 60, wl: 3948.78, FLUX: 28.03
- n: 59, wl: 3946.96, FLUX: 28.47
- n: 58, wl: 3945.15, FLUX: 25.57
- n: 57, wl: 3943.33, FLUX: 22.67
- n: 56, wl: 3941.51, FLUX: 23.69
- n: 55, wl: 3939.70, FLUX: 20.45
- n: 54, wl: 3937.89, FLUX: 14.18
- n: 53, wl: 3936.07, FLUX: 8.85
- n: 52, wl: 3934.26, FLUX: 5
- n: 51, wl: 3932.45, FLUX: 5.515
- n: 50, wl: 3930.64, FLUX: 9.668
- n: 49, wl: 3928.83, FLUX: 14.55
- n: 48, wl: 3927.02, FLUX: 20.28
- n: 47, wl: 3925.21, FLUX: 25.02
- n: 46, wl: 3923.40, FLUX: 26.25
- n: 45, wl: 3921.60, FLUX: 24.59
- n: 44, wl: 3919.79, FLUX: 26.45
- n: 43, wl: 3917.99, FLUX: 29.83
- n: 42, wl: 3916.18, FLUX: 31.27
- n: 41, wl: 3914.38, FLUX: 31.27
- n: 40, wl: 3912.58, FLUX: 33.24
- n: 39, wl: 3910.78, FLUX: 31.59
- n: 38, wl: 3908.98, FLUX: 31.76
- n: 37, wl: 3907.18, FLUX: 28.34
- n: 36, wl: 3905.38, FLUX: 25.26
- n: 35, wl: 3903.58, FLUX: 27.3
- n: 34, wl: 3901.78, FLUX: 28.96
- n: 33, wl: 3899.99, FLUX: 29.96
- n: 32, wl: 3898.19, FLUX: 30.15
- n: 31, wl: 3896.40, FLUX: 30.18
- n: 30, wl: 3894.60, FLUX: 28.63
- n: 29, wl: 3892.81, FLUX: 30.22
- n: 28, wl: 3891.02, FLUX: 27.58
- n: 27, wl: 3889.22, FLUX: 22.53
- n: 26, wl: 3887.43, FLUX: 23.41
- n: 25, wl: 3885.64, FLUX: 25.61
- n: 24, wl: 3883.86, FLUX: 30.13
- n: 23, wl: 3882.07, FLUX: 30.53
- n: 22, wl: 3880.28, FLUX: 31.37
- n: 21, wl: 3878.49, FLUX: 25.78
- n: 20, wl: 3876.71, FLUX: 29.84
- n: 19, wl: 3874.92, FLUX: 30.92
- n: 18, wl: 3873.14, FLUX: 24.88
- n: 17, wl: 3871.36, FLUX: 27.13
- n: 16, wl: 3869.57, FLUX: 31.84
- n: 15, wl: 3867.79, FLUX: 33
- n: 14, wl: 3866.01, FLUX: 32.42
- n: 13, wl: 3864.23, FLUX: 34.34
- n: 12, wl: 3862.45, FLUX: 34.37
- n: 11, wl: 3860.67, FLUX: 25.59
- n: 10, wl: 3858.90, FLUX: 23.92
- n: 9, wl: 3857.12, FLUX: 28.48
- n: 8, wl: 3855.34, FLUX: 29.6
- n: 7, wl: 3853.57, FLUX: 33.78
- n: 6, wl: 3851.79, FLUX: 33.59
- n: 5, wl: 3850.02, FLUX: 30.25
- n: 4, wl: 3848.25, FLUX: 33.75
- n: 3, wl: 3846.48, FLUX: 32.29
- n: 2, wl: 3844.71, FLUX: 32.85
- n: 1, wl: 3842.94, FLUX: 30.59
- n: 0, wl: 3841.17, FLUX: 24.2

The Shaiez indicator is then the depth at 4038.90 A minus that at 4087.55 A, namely 0.048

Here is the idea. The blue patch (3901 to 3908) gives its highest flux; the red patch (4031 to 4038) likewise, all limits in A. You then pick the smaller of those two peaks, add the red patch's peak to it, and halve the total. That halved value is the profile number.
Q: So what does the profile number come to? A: 33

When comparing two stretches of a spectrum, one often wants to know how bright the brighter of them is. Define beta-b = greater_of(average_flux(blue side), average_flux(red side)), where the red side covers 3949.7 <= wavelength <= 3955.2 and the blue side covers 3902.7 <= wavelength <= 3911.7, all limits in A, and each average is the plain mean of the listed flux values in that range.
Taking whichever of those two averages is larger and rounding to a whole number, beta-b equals 31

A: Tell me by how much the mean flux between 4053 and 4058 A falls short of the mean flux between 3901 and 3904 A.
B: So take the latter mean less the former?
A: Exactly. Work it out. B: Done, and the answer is -7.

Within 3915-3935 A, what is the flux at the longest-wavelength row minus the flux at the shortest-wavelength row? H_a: -26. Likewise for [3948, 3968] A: -19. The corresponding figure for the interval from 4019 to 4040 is 1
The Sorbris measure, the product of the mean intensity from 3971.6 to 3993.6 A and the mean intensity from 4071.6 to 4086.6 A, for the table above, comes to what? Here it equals 1098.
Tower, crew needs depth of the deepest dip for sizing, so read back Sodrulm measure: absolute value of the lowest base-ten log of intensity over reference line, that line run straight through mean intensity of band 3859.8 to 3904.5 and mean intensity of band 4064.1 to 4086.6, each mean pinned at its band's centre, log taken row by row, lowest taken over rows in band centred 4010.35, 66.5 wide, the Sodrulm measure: 0.02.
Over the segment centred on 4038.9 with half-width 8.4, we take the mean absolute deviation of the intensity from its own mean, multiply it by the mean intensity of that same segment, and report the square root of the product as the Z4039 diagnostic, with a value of 10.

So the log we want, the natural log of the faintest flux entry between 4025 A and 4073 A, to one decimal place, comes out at 3.4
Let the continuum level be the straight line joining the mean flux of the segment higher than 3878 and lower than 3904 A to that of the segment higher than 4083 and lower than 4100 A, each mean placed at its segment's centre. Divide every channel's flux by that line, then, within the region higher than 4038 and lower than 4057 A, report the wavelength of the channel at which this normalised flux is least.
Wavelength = 4046.35 A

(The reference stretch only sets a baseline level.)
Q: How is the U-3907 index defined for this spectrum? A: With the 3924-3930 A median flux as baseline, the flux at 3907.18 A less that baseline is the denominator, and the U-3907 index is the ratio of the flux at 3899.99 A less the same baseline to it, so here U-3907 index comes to 1.2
